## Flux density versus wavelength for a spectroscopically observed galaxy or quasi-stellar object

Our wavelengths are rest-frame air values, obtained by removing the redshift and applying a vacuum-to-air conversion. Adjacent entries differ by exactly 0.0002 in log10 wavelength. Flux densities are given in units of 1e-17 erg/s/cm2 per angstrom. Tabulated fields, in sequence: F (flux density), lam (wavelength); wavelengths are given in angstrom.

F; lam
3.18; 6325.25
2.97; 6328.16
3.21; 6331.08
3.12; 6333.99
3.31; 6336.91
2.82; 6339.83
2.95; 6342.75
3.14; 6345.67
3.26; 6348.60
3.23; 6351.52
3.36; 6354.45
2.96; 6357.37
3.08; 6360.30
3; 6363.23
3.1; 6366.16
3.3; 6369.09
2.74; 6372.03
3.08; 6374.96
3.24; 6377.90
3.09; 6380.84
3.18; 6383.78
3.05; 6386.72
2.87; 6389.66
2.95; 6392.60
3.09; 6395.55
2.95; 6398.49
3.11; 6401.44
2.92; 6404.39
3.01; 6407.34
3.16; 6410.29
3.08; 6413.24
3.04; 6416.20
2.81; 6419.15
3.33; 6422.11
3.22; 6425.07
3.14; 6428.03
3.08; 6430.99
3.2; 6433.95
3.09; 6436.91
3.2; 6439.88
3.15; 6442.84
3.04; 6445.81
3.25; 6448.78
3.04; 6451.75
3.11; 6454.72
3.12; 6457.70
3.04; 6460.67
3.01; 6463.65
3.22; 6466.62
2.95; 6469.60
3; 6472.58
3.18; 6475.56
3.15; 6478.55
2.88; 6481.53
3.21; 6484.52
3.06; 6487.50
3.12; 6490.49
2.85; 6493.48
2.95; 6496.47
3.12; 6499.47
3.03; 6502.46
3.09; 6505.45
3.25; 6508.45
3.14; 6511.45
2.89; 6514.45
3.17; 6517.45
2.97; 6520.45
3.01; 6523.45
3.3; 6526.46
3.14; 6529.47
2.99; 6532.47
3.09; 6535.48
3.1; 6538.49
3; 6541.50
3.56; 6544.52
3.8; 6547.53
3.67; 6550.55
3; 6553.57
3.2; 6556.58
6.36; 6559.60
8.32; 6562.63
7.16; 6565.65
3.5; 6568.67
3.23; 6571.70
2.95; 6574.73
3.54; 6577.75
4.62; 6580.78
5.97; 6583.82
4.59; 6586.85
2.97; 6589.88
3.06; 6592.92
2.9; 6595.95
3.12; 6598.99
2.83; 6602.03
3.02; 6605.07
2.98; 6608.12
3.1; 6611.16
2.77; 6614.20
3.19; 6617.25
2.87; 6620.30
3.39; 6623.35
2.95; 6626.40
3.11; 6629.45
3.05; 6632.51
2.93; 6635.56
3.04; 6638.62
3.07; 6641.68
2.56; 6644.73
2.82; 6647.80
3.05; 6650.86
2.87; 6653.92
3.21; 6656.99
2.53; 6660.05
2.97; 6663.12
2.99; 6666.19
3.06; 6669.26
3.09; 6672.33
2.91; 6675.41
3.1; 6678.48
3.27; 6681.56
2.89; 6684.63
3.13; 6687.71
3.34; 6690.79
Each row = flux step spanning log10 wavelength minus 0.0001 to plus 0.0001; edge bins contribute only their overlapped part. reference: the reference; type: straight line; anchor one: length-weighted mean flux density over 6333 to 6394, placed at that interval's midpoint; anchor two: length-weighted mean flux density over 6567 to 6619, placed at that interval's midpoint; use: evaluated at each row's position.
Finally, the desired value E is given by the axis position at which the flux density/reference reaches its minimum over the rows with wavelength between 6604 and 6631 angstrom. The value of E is 6614.20 angstrom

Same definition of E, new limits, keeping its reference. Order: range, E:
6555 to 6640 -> 6614.20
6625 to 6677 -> 6660.05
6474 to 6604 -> 6602.03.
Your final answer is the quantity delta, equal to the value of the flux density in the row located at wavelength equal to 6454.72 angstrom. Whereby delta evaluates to 3.11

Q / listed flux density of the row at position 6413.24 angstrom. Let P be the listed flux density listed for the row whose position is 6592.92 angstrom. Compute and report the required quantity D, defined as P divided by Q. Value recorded 0.99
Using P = 3.06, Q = 3.08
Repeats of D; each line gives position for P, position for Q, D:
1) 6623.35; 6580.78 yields 0.73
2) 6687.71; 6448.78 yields 0.96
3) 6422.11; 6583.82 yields 0.56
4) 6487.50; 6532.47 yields 1.02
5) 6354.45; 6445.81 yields 1.11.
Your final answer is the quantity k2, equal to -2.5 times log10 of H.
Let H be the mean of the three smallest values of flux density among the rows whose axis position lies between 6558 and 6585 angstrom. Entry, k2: -1.27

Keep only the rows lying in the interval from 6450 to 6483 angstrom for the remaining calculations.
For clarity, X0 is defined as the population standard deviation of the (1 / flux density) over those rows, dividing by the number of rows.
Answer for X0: 0.0105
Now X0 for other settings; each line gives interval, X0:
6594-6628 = 0.0184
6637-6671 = 0.0257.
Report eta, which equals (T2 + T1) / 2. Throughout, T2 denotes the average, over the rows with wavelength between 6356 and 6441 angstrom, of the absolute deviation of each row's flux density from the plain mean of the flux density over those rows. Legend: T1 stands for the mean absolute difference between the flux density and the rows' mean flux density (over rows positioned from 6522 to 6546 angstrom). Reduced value 0.1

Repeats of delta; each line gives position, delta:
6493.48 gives 2.85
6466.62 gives 3.22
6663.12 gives 2.97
